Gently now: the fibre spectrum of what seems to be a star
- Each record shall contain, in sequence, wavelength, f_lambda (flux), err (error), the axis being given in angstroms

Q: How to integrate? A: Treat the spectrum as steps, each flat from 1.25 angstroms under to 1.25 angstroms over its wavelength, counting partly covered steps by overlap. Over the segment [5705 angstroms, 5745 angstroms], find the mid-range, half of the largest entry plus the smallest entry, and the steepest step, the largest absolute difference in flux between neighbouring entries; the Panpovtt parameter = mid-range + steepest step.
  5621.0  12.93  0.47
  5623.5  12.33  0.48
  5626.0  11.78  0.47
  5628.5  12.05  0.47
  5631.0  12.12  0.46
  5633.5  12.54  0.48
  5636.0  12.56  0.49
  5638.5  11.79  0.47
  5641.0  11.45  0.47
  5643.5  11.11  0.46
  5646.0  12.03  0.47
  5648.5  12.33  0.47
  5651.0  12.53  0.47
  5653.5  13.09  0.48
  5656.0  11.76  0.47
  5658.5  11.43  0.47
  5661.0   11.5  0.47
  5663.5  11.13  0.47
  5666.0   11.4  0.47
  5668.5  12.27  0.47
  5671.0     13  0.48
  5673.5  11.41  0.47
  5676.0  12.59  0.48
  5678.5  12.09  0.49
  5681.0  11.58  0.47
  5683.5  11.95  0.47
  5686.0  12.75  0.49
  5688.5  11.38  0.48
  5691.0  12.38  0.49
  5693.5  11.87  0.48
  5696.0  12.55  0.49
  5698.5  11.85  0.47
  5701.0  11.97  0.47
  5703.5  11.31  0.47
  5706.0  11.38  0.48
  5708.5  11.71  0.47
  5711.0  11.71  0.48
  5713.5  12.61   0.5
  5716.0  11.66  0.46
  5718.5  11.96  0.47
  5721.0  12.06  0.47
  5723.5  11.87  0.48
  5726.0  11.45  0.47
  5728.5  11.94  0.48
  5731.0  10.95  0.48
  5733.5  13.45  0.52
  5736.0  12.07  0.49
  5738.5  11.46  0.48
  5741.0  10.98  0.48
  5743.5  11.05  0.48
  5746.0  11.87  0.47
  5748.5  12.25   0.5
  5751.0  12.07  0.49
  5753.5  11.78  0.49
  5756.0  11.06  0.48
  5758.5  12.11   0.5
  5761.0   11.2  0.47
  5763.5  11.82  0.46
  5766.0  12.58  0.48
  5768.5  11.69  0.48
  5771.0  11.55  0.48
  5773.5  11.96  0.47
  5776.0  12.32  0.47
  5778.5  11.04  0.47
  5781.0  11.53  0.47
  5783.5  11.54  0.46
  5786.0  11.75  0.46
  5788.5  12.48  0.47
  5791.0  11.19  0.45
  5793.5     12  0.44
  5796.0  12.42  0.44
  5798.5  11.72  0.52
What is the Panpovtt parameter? 14.70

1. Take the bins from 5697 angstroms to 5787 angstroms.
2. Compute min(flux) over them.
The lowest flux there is 10.95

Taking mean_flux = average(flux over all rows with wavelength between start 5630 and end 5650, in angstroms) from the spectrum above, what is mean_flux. 12.0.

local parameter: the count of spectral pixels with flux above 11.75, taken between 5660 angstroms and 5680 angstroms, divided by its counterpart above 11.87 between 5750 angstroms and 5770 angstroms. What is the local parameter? 1.3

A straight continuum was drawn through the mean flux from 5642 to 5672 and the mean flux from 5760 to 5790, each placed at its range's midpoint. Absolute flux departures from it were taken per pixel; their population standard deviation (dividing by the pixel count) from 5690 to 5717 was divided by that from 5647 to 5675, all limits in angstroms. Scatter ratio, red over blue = 0.88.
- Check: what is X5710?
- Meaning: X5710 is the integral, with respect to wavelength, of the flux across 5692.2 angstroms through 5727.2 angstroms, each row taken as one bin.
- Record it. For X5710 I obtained 414.9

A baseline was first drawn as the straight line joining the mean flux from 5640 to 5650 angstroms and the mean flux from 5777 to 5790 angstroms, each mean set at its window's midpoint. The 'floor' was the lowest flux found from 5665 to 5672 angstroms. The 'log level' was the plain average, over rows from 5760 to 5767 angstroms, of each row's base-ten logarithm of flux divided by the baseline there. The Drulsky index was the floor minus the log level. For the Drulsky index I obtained 11.4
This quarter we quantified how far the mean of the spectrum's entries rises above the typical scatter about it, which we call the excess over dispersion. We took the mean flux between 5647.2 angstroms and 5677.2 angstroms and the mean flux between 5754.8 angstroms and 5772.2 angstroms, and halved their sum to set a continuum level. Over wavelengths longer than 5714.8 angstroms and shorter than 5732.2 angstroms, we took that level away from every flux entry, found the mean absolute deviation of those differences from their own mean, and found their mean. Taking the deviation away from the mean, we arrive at -0.47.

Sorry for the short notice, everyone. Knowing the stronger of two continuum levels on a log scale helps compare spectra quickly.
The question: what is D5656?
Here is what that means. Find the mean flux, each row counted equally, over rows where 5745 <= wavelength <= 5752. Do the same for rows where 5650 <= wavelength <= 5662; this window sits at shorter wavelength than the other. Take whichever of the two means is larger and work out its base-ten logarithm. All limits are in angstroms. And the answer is 1.08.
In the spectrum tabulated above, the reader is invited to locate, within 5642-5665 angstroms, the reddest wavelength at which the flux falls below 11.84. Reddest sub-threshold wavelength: 5663.5 angstroms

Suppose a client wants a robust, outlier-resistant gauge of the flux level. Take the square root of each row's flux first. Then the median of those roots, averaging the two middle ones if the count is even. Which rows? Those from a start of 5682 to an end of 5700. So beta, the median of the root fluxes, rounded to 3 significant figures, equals 3.46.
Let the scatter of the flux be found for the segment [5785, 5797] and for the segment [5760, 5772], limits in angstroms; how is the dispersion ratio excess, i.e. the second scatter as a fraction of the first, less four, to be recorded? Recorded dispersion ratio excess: -3.04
